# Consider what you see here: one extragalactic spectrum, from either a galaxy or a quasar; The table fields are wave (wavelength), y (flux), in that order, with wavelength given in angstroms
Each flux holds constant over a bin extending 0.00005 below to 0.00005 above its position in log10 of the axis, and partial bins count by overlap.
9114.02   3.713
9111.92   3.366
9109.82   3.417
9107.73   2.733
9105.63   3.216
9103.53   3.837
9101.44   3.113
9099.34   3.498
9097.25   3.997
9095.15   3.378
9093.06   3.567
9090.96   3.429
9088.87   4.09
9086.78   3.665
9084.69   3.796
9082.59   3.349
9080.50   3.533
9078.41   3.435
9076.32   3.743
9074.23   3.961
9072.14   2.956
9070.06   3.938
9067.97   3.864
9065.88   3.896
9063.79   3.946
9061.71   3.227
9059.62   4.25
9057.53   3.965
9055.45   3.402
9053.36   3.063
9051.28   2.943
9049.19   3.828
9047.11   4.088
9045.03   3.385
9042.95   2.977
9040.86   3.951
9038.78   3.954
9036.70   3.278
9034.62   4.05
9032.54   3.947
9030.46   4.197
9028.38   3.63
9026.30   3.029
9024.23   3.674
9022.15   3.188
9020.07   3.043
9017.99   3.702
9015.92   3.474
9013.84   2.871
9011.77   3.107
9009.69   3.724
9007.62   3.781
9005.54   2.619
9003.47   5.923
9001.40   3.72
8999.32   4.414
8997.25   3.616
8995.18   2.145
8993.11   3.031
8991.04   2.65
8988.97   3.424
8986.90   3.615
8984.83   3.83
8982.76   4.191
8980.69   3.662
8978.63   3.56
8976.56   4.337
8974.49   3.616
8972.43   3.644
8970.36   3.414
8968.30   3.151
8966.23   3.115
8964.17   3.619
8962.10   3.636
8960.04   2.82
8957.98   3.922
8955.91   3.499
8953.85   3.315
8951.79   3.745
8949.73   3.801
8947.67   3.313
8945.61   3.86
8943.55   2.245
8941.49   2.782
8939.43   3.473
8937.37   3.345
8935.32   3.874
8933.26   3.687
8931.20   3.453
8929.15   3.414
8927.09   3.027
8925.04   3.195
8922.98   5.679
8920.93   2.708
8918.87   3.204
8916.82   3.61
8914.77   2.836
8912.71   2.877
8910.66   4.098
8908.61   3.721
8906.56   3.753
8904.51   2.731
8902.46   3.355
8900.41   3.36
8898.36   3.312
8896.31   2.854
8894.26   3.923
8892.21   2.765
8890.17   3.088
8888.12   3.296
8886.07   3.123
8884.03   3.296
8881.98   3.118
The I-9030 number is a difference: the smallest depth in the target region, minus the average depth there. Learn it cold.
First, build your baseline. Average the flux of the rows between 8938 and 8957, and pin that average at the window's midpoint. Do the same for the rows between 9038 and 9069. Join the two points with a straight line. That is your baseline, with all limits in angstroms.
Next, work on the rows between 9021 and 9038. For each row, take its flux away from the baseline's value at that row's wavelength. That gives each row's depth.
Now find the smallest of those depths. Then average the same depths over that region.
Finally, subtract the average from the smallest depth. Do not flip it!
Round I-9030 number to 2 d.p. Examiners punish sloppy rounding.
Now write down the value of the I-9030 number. -0.57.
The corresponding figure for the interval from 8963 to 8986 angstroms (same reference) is -0.68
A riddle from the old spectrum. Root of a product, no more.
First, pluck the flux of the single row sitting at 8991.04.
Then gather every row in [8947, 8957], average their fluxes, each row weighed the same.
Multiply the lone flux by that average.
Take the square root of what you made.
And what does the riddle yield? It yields 3.1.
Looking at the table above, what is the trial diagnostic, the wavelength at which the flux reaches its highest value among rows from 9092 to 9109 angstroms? 9097.25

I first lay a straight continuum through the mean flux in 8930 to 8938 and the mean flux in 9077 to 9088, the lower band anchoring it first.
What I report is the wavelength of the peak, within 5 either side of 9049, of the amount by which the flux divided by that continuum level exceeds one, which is 9047.11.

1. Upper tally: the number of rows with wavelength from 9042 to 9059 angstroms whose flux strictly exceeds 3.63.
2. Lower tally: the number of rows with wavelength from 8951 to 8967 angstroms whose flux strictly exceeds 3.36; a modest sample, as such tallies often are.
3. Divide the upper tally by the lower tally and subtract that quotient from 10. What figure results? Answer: 9.40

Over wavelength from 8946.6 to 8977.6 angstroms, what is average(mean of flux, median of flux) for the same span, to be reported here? 3.57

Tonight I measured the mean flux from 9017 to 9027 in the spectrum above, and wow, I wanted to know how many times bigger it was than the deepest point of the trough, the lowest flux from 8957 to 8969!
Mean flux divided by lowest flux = 1.18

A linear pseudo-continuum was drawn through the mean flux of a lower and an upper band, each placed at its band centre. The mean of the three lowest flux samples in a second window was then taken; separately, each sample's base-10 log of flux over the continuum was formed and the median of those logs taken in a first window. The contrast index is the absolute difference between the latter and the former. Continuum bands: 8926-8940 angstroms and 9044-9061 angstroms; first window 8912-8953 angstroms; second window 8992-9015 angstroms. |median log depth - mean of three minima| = 2.56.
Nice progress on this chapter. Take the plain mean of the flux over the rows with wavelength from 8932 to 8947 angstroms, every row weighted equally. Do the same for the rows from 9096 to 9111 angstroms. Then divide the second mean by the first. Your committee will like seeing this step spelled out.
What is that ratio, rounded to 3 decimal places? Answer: 1.023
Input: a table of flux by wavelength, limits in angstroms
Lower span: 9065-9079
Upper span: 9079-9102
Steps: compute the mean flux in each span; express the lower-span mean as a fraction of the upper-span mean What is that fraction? 1.03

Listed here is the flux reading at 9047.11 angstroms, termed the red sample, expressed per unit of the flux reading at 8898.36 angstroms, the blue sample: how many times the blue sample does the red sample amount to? 1.2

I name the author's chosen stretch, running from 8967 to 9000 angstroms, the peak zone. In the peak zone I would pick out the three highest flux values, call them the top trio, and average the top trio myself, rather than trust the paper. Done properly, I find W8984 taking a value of 4.3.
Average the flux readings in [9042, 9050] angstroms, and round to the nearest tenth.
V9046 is 3.6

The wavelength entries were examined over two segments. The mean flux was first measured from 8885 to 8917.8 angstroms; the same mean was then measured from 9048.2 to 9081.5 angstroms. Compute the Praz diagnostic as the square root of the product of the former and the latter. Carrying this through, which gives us 3.45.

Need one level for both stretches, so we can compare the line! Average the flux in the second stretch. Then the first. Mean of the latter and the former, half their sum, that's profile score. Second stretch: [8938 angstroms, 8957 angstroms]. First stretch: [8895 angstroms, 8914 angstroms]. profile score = 3.34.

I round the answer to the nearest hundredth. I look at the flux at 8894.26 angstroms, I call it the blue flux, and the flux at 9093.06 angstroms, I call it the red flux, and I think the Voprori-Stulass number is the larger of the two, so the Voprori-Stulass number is 3.92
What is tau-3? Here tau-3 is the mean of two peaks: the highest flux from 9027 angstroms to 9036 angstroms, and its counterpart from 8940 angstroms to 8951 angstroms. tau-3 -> 4.03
